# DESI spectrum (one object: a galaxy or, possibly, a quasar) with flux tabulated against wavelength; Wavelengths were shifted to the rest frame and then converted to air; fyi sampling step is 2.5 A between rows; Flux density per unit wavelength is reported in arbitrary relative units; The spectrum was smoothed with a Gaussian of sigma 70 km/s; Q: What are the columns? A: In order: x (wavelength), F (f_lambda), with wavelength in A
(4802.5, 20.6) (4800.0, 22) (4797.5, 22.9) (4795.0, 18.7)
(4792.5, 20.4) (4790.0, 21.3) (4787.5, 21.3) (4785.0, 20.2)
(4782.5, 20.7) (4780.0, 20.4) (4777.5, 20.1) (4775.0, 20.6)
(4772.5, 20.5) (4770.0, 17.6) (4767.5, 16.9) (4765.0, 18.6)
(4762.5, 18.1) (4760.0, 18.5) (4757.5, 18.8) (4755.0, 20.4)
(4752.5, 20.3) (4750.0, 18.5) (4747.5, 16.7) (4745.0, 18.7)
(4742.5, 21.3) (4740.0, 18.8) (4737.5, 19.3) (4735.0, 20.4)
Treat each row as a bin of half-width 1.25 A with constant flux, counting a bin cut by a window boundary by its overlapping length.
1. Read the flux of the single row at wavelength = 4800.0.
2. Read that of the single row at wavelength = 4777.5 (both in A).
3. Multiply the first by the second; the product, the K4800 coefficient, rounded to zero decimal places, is 442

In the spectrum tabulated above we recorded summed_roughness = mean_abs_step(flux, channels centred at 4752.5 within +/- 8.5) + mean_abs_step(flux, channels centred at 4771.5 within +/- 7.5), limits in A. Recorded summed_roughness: 2.45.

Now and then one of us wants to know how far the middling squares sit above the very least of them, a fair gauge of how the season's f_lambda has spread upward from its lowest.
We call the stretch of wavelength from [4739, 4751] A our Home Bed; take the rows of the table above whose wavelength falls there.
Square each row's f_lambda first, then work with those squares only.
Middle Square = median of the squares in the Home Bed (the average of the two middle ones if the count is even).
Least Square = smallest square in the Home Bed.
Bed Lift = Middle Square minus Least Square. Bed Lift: 71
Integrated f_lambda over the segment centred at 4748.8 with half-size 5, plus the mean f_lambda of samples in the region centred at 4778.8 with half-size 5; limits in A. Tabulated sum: 206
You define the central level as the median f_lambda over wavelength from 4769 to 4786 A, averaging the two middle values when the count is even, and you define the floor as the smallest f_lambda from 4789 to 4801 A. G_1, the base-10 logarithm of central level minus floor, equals 0.2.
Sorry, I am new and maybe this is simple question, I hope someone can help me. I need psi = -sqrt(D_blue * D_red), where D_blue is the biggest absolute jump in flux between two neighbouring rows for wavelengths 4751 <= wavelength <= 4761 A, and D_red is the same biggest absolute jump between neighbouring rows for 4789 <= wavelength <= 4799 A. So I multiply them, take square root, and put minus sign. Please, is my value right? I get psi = -2.6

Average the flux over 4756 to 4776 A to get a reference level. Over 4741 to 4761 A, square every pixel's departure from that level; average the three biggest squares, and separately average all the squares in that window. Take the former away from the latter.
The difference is -2.51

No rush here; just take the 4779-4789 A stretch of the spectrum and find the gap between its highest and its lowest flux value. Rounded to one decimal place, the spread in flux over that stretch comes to 1.1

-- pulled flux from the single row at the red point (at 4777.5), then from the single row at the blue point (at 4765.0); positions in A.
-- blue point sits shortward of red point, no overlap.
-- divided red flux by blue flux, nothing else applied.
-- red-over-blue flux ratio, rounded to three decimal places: 1.081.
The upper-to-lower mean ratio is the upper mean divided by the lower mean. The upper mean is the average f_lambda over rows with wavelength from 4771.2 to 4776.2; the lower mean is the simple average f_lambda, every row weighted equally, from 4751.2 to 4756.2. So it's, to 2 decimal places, 1.01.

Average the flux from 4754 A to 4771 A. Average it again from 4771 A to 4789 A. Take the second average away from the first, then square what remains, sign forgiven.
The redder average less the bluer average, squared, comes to 4.5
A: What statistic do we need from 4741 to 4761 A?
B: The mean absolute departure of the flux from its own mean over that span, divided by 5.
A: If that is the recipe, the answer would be 0.23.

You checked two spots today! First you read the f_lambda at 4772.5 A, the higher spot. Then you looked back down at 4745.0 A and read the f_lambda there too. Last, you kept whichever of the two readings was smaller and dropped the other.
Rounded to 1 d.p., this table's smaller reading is 18.7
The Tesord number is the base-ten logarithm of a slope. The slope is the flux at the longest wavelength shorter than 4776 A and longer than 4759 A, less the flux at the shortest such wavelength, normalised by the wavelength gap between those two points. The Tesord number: -0.85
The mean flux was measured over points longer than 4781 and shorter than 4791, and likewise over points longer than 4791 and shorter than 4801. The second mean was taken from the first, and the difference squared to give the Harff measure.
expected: 0.0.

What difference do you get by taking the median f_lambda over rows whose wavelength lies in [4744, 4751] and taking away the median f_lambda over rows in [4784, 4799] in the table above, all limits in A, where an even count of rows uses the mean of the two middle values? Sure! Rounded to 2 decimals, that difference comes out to -2.35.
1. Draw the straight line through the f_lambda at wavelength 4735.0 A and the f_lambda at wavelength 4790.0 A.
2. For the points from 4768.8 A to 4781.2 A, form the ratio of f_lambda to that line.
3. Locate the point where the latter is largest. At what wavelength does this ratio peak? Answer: 4775.0 A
